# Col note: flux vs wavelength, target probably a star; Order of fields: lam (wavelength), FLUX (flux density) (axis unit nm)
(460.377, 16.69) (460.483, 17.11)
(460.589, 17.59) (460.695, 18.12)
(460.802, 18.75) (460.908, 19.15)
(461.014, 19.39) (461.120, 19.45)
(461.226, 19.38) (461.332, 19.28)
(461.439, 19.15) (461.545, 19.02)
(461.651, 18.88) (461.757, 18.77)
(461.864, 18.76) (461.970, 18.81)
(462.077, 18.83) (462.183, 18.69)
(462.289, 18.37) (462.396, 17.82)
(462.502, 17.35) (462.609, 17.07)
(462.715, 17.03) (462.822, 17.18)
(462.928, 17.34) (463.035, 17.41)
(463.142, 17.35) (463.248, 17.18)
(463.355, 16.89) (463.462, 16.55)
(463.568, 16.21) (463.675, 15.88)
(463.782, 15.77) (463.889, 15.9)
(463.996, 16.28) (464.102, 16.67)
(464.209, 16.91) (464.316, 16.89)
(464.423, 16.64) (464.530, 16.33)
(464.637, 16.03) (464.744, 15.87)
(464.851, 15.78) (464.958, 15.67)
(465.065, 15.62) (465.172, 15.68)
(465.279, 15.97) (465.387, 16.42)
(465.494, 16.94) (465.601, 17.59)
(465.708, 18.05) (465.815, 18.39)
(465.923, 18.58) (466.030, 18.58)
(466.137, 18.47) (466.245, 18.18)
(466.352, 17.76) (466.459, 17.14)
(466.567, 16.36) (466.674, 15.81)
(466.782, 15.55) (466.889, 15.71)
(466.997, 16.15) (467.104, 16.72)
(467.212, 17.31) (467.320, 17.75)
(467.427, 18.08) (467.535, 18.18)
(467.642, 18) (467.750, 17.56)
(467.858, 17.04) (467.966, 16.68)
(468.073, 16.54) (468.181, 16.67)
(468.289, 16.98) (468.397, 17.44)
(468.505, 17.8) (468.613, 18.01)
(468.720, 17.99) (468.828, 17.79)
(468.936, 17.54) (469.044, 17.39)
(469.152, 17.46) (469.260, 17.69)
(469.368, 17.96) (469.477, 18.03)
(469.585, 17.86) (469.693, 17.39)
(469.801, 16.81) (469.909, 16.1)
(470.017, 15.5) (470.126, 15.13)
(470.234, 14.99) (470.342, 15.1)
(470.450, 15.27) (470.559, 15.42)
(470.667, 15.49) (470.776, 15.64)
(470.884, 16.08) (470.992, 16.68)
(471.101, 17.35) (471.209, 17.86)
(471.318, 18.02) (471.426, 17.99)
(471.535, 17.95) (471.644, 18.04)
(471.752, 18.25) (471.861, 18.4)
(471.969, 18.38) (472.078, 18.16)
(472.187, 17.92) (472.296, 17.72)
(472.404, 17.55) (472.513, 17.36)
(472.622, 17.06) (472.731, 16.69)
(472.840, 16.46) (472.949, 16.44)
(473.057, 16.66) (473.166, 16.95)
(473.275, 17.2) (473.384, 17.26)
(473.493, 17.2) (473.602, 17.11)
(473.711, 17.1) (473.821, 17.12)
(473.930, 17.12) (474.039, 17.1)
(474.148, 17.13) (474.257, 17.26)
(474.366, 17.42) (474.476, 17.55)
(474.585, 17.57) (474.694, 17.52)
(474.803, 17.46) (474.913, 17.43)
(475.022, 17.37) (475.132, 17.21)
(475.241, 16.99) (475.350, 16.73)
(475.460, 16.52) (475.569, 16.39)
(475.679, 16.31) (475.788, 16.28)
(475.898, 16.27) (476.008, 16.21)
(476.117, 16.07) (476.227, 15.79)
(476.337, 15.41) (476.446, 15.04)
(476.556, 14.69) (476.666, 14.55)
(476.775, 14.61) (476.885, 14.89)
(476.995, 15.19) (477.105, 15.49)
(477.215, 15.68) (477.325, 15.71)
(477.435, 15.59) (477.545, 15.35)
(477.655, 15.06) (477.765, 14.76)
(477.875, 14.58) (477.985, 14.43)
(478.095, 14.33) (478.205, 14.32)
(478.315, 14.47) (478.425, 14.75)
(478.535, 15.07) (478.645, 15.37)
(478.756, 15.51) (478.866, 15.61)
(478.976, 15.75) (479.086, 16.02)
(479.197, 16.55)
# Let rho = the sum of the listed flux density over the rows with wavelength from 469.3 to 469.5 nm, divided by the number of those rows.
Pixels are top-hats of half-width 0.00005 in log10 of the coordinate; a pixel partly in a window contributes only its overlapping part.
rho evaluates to 18.0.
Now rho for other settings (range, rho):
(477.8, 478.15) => 14.4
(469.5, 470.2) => 16.5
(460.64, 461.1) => 18.9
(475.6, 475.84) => 16.3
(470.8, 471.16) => 16.7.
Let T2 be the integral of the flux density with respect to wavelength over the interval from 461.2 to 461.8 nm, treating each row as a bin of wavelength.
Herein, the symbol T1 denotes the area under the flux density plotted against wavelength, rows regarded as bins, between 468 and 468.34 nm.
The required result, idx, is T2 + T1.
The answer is 17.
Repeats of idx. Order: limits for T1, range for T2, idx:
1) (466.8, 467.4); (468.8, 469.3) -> 19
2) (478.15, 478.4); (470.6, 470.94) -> 9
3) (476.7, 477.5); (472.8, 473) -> 16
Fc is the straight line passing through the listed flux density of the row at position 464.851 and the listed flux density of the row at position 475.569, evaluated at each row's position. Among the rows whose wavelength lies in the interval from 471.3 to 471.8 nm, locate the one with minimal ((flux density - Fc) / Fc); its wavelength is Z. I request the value 471.535 nm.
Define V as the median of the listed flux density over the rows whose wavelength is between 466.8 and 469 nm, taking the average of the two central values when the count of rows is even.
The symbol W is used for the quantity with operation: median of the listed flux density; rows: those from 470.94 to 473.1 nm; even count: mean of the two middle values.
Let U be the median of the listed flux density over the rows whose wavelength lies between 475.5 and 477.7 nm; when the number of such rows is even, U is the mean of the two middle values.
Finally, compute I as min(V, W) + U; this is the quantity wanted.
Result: 33.0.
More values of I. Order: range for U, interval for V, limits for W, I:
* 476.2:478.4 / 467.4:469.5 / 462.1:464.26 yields 32.0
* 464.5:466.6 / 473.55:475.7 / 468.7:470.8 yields 33.8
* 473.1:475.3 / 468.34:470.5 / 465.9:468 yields 34.6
